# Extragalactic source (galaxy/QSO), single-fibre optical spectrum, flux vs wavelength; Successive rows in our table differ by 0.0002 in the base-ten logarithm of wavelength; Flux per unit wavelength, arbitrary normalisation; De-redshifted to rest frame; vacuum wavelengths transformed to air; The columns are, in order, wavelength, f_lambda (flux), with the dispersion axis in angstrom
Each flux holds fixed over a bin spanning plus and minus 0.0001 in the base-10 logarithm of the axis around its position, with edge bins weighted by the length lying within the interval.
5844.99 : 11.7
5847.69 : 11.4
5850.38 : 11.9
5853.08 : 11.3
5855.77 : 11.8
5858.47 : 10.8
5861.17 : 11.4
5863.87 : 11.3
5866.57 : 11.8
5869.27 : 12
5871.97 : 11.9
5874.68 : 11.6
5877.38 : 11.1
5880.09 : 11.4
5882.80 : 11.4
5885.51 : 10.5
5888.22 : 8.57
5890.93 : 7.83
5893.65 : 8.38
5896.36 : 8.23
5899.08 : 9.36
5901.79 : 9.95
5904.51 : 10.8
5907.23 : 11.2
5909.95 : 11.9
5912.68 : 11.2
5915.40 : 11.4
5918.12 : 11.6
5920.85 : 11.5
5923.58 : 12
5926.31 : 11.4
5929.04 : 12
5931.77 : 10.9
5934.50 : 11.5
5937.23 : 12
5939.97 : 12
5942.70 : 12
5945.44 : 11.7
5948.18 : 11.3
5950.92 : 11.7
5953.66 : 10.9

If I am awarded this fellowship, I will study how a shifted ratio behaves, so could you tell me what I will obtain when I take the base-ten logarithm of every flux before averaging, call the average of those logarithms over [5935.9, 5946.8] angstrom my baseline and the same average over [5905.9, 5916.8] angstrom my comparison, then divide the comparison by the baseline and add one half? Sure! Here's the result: 1.48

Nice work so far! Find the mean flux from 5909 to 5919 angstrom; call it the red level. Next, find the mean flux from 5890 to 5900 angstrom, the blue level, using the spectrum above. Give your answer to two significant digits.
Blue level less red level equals -3.1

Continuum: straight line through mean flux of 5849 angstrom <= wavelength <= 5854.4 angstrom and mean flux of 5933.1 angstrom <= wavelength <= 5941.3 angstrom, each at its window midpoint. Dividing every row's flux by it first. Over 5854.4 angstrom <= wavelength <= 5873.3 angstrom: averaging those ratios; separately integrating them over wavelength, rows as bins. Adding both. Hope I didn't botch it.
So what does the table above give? 20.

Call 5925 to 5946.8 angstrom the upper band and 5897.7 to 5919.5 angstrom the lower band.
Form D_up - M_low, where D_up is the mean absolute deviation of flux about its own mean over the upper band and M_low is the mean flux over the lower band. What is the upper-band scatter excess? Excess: -10.61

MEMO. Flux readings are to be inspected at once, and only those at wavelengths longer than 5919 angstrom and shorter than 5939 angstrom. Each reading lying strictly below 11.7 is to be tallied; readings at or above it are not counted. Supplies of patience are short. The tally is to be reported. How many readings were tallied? 4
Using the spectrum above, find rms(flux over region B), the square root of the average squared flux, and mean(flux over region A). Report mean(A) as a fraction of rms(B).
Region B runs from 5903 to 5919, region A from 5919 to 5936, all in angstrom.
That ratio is 1.02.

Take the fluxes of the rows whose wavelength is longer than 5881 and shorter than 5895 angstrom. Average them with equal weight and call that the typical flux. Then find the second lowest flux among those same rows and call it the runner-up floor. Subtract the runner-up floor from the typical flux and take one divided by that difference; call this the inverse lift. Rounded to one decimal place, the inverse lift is 1.0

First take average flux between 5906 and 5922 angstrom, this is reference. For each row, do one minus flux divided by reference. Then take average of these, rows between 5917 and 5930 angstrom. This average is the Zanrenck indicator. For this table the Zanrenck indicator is -0.020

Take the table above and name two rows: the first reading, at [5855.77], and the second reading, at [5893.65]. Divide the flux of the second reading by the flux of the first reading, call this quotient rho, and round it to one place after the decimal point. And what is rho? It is 0.7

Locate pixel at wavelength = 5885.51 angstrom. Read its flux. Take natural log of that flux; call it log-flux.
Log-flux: 2.35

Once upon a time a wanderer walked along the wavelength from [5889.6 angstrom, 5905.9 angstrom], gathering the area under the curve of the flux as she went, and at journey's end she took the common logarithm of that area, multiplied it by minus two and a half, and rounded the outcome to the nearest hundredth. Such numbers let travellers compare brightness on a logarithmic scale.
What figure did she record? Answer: -5.43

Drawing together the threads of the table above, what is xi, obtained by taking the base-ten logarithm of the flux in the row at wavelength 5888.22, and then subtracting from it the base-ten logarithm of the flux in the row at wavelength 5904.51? -0.10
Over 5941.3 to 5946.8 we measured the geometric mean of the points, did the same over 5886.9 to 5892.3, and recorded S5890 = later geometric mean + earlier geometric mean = 20.0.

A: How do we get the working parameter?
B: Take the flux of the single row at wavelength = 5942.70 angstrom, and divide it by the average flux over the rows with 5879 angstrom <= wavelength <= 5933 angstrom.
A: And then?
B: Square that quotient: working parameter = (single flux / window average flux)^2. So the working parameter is 1.29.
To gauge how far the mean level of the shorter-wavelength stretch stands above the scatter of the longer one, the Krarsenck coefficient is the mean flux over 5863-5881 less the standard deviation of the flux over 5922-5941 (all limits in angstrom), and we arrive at 11.2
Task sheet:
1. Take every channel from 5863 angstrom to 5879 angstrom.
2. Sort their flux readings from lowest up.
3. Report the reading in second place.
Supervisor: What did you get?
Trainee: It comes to 11.3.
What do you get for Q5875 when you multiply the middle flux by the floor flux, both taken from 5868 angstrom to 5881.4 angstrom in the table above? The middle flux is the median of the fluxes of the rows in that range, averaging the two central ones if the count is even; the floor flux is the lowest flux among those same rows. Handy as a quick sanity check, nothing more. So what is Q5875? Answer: 129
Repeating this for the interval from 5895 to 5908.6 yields 82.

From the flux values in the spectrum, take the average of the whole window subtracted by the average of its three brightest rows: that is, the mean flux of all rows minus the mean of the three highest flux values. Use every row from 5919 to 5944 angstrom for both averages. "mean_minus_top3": -0.30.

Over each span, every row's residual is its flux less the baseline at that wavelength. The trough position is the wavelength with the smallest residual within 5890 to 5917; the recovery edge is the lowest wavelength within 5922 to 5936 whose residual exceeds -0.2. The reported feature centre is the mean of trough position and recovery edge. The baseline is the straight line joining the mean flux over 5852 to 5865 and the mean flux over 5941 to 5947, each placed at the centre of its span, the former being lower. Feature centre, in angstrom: 5907.3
